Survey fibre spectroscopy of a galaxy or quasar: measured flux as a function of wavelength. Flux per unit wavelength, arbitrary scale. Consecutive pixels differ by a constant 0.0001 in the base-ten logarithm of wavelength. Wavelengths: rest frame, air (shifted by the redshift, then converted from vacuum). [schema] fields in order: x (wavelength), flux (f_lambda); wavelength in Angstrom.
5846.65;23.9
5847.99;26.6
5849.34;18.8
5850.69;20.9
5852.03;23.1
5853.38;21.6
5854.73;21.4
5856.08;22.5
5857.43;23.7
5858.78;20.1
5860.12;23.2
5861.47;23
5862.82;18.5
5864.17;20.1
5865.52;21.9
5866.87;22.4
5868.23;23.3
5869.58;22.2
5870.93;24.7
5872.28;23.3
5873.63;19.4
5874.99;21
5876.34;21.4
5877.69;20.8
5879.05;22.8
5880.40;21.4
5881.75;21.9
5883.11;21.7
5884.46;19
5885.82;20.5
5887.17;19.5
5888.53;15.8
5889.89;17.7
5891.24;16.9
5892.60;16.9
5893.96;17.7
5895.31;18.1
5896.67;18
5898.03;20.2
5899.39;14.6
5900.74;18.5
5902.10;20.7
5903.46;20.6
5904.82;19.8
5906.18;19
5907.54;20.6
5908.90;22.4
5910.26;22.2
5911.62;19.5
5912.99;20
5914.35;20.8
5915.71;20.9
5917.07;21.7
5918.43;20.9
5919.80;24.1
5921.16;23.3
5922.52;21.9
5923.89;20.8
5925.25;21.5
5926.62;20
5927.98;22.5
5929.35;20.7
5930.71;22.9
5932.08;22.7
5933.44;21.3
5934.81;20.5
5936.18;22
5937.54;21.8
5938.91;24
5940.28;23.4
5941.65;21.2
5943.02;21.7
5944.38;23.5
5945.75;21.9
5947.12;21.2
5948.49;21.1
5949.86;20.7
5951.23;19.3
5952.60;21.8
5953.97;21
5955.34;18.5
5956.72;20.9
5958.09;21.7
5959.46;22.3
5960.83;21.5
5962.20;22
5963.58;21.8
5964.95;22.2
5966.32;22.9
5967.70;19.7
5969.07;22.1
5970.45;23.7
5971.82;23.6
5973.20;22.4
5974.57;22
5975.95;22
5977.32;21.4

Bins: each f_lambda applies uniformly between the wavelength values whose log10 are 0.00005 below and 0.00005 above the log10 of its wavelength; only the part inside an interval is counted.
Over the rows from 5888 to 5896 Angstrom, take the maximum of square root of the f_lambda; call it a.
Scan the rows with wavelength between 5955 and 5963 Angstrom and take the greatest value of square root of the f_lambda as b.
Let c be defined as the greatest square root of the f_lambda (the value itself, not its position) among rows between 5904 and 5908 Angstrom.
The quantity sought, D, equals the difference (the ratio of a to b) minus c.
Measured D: -3.64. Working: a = 4.25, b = 4.72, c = 4.54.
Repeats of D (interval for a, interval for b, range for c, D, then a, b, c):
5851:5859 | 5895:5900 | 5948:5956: -3.59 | 4.87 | 4.49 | 4.67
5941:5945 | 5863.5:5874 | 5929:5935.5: -3.81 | 4.85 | 4.97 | 4.79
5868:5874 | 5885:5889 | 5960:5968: -3.69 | 4.97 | 4.53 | 4.79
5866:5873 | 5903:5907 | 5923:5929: -3.65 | 4.97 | 4.54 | 4.74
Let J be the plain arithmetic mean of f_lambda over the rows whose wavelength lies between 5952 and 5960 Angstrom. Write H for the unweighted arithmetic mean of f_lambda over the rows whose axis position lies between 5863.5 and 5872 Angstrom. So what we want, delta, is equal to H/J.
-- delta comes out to 1.07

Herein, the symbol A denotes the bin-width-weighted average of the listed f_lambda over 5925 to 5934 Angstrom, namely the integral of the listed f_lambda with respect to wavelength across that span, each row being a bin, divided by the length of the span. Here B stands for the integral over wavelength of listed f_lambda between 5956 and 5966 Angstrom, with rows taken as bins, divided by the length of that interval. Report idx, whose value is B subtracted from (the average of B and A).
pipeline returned -0.07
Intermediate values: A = 21.7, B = 21.8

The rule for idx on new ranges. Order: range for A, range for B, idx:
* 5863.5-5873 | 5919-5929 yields 0.30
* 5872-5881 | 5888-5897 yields 2.03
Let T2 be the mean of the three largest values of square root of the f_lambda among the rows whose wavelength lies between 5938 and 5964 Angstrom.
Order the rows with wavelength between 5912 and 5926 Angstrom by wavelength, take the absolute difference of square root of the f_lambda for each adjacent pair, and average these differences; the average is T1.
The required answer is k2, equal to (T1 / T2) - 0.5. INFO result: -0.4763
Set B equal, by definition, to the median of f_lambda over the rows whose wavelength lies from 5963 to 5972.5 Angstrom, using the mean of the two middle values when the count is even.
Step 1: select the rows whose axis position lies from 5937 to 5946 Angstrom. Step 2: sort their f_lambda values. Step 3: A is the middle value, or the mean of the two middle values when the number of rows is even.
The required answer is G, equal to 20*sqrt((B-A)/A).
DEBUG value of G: 2.3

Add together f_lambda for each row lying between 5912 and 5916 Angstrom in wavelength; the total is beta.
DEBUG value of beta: 62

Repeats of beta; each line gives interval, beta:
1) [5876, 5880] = 65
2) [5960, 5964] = 65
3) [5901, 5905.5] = 61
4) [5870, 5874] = 67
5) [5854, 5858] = 68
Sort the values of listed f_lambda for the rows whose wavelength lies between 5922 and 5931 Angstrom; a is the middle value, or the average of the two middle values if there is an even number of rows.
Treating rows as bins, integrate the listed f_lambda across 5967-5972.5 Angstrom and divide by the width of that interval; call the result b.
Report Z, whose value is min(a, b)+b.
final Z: 43.8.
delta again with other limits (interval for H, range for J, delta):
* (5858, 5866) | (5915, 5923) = 0.95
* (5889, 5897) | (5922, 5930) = 0.83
